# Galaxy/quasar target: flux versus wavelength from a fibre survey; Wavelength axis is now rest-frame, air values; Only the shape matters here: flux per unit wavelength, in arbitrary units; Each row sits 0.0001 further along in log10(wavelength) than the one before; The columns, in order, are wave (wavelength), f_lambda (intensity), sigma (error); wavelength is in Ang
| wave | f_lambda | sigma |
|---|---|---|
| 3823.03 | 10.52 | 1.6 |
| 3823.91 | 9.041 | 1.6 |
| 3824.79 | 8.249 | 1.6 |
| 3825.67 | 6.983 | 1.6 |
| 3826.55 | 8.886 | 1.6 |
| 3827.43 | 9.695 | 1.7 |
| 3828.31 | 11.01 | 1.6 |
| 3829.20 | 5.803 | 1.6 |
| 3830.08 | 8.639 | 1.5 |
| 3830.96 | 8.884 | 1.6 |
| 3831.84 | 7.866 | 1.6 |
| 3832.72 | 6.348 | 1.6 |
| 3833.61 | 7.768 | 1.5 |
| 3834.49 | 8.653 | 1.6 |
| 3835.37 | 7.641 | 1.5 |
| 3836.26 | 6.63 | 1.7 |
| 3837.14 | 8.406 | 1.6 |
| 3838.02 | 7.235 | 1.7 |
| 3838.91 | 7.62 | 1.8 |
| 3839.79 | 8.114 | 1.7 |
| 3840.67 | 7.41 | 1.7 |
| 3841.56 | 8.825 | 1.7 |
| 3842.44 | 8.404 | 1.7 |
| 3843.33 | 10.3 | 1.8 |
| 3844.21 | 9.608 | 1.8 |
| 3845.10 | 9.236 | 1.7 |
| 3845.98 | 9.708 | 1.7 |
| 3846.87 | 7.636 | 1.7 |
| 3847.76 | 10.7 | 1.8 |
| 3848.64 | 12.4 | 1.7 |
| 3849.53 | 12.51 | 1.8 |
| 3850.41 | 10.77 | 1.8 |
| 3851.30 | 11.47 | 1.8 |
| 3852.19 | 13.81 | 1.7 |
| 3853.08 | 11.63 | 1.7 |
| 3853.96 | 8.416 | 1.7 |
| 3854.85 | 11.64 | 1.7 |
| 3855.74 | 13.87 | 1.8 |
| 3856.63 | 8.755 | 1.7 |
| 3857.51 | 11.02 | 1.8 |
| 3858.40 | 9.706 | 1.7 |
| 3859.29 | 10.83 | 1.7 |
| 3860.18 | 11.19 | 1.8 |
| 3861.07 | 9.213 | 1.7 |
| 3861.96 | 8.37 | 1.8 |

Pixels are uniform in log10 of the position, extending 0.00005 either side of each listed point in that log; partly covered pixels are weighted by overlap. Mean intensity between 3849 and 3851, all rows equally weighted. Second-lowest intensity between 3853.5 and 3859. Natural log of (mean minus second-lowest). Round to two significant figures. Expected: 1.1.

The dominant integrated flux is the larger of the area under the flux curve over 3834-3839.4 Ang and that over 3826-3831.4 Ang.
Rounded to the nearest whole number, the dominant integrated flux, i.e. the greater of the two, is 47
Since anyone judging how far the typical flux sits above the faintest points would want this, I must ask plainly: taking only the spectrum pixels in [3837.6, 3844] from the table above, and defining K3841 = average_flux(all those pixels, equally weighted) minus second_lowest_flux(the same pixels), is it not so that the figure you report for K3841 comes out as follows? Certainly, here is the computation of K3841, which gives 0.9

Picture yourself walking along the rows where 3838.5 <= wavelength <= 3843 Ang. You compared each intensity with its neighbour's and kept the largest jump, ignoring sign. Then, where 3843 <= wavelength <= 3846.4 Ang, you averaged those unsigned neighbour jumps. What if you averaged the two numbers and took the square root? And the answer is 1.0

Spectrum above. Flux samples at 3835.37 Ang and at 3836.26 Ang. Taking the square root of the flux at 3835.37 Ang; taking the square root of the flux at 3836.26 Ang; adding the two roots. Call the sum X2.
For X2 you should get 5.34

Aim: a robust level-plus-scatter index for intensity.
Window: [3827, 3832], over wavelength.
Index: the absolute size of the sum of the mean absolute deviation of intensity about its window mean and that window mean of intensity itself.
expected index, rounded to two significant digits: 9.9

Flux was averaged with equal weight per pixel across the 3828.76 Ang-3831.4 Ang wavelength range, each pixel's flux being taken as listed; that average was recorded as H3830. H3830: 7.8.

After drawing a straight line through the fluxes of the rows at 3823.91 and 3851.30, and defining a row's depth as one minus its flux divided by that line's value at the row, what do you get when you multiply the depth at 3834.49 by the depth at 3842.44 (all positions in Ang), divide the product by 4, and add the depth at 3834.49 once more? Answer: 0.14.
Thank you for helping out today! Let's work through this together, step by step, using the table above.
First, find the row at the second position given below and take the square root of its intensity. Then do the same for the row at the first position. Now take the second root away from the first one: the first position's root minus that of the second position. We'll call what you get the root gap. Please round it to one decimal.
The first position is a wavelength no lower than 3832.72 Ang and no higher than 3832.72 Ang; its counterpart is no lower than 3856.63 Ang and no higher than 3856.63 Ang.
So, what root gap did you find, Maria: -0.4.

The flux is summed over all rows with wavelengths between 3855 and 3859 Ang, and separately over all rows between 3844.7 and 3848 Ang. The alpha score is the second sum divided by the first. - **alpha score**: 0.86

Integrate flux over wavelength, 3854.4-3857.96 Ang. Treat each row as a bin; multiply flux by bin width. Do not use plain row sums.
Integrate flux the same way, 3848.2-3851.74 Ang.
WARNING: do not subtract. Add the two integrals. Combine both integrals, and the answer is 82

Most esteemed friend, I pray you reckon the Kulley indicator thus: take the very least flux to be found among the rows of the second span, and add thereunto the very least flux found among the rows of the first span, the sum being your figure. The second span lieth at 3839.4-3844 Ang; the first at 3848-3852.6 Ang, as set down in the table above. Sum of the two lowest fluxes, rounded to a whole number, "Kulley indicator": 18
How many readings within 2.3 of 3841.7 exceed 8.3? 3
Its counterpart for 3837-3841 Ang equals 1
